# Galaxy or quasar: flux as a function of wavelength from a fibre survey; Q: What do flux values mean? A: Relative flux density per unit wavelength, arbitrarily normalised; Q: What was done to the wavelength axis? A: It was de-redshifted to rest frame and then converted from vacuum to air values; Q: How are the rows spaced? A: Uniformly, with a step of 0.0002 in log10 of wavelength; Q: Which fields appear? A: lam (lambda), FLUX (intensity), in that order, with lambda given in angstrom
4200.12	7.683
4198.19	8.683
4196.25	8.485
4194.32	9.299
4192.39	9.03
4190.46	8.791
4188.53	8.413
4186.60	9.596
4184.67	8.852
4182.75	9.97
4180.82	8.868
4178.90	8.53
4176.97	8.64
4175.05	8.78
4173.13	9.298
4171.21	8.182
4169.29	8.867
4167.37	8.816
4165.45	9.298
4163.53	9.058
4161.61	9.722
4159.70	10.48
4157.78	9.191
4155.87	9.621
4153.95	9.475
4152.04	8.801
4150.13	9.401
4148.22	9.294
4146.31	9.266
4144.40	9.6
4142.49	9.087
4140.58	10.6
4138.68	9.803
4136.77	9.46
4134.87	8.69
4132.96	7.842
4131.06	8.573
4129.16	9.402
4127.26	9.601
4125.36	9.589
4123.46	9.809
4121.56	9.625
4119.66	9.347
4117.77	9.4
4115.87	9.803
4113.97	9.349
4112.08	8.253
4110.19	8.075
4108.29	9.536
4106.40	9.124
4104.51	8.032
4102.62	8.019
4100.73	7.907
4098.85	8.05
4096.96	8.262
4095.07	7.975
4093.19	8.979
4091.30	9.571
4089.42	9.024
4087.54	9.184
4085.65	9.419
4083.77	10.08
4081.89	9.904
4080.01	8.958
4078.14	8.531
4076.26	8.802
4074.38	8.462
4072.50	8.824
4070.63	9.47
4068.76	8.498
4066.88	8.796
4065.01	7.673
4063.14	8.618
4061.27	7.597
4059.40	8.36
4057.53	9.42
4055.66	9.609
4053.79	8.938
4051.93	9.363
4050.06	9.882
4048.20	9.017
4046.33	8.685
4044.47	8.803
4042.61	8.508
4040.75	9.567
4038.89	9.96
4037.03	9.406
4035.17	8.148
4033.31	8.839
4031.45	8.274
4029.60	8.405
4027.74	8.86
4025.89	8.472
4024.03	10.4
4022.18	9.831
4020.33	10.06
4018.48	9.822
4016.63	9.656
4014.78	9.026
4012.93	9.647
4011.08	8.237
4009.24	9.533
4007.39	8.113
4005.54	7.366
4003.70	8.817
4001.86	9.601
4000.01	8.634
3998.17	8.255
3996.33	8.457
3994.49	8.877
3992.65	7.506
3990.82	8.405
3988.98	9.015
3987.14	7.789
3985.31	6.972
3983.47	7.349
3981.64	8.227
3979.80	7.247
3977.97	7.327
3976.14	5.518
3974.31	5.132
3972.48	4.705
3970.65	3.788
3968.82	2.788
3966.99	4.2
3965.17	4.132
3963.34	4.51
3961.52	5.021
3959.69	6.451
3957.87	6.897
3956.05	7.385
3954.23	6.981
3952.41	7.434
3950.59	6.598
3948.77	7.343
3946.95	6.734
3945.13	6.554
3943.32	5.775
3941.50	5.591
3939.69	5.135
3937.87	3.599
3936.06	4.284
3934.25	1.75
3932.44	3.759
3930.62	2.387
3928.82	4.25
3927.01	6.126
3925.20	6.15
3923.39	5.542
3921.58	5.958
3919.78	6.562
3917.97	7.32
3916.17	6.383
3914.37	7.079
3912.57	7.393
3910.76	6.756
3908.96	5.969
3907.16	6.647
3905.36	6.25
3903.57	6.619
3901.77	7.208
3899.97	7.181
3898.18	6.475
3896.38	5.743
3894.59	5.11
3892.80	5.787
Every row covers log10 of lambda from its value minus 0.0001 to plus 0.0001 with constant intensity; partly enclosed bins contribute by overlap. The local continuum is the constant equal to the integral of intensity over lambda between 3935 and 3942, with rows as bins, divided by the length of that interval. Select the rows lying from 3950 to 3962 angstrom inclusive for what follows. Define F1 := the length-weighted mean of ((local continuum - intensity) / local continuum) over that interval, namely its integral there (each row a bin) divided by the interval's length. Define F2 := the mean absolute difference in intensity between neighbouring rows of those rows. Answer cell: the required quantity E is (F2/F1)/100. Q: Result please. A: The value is -0.014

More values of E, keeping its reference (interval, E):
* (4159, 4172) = -0.005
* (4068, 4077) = -0.006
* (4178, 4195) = -0.007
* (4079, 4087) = -0.005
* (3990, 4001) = -0.008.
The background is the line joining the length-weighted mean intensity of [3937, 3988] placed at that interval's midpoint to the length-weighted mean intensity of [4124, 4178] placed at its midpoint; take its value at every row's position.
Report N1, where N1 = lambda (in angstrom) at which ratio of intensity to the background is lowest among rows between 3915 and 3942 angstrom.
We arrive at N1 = 3934.25 angstrom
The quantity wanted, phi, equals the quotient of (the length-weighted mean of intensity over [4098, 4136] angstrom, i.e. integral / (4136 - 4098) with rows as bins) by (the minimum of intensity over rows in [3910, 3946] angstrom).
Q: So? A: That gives 5.1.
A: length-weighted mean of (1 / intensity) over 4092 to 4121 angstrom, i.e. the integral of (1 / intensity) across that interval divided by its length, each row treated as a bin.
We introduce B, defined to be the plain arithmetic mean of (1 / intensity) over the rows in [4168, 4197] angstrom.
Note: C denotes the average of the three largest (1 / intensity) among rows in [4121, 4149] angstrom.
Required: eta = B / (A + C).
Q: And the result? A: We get 0.48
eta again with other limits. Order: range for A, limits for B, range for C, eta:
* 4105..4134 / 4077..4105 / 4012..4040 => 0.50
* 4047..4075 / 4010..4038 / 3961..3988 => 0.27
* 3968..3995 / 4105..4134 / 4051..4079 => 0.37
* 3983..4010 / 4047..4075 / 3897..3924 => 0.39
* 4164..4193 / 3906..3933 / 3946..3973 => 0.46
